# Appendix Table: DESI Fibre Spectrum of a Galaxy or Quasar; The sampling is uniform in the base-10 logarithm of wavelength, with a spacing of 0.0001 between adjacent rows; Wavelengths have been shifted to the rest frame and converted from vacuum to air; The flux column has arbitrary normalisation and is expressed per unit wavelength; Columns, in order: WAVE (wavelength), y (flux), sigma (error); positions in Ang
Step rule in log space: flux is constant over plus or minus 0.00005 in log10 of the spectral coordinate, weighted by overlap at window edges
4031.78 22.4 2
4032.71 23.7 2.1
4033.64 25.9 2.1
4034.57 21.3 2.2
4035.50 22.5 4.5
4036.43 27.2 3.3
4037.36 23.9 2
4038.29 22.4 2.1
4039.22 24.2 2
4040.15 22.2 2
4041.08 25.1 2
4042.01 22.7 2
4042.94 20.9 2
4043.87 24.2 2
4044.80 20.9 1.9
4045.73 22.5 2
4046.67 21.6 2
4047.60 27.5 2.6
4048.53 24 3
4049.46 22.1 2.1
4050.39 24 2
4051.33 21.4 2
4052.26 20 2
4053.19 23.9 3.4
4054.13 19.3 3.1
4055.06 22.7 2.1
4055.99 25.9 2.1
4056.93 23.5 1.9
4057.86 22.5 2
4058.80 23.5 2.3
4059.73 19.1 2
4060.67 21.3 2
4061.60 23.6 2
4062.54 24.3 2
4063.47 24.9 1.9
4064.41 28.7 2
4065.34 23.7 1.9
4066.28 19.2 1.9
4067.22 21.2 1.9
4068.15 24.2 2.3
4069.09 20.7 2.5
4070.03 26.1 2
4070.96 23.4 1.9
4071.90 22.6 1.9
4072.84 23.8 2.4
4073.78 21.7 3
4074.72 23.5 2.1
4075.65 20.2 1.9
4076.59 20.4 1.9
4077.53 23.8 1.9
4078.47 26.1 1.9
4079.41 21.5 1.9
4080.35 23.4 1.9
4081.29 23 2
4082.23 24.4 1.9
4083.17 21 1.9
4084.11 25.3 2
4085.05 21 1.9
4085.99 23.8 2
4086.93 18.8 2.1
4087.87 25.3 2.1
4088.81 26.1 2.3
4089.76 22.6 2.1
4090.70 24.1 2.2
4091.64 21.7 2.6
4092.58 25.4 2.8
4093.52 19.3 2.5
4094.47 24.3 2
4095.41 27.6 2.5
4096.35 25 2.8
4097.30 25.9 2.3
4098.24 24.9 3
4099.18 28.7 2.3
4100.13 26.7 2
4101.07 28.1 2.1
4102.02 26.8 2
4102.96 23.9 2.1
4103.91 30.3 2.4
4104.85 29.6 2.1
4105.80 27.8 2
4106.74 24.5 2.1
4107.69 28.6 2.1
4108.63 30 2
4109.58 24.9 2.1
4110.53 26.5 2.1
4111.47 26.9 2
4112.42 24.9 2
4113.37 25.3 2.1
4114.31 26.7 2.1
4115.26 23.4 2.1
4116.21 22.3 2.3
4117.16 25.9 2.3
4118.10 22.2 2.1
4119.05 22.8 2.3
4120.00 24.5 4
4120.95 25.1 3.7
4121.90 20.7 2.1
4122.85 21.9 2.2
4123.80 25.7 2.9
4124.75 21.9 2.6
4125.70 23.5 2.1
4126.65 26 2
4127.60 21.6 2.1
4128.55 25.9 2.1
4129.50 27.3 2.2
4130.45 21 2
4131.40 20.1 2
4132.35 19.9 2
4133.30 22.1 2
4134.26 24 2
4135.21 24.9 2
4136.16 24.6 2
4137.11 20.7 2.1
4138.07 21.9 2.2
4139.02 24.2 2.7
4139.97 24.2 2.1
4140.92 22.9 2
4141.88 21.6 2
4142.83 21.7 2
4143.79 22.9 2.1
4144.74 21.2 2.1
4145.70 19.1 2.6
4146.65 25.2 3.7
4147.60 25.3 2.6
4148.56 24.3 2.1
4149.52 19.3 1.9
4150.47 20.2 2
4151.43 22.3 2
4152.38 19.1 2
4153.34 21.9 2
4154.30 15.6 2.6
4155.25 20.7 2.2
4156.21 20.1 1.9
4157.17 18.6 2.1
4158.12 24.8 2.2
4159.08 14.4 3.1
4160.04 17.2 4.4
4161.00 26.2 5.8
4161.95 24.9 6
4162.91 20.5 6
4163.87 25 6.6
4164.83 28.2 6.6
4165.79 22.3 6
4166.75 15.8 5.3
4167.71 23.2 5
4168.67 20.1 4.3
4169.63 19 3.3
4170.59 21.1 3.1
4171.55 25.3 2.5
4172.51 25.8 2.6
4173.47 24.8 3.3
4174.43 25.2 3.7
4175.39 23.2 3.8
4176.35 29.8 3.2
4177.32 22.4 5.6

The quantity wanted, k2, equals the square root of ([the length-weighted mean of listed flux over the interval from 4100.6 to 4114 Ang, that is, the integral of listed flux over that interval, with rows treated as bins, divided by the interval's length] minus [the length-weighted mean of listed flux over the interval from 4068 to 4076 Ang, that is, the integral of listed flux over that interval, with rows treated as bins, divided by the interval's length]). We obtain 2.0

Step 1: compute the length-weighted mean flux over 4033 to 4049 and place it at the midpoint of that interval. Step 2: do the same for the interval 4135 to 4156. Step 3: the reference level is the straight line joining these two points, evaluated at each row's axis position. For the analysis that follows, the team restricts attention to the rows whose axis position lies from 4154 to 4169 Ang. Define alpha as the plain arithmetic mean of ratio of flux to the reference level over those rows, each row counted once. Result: 0.97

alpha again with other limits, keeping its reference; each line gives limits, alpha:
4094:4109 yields 1.20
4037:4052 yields 0.99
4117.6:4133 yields 1.04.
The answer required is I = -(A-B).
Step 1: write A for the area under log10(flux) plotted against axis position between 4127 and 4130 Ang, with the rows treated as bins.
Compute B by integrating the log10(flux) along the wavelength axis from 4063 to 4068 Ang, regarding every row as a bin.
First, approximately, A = 4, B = 7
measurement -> 3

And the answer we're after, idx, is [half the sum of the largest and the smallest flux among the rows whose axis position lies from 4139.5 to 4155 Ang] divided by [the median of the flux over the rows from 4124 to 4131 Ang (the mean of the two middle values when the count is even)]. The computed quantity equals 0.87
